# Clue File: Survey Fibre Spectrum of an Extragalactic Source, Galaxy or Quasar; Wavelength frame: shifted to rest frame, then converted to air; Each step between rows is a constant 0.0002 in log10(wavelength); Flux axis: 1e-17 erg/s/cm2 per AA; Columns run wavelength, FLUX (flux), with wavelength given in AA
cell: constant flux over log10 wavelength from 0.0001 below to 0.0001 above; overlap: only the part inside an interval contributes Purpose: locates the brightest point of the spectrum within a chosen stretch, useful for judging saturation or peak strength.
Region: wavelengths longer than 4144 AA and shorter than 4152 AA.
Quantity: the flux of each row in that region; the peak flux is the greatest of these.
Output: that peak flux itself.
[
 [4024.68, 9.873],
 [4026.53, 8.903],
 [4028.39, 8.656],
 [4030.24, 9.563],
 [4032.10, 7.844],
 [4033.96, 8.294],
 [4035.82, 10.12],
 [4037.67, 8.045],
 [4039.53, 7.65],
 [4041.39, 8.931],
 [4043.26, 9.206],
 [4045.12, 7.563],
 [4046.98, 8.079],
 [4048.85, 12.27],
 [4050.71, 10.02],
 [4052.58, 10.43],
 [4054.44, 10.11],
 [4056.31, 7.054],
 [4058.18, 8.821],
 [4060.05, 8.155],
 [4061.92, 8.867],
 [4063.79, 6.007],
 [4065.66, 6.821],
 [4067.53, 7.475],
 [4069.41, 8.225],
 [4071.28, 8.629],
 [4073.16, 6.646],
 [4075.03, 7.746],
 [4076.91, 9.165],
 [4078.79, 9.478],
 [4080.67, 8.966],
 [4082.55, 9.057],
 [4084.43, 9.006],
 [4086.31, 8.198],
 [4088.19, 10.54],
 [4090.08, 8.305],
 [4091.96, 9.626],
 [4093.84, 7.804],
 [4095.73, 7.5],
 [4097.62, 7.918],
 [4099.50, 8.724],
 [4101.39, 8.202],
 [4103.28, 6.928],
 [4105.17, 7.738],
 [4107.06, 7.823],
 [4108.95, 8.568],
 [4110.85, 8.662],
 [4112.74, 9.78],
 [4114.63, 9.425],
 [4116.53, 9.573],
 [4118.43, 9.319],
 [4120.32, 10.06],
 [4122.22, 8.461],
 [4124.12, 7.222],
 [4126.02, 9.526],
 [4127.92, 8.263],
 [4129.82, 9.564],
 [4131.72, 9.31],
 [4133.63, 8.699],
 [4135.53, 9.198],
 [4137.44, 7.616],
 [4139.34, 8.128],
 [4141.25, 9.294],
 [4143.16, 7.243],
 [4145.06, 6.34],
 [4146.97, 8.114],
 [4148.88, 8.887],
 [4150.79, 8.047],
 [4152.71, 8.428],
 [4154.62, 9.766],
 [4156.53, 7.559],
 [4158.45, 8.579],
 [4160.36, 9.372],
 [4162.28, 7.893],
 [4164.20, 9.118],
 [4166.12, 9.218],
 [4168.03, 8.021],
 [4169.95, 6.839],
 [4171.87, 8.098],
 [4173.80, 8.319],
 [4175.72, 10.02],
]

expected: 8.887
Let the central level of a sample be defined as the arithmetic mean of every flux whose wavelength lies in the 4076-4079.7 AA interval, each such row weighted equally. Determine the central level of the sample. 9.32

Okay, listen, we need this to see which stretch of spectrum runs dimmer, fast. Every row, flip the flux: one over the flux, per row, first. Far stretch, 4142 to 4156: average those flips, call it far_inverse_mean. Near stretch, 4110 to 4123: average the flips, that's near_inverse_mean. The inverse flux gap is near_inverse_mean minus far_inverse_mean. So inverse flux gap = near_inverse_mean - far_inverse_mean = -0.018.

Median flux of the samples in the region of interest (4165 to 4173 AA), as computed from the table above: 8.1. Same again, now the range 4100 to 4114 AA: 8.2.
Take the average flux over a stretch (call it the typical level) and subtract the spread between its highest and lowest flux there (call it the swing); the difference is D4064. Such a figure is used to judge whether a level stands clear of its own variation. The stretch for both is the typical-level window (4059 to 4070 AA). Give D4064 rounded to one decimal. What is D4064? 4.7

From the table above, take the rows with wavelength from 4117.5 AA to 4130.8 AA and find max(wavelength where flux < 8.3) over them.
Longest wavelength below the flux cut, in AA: 4127.92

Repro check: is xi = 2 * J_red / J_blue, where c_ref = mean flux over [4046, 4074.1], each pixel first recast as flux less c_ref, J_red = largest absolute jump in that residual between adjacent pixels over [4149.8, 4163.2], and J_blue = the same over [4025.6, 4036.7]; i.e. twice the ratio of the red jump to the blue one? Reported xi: 2.42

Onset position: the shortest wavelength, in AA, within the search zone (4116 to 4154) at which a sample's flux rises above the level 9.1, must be 4116.53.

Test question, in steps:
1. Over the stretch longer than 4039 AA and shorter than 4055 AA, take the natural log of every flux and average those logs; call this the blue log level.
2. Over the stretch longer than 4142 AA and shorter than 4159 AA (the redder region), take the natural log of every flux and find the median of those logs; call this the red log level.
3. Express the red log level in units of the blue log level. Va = 0.94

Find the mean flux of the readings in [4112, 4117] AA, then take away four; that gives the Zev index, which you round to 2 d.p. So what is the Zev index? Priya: 5.59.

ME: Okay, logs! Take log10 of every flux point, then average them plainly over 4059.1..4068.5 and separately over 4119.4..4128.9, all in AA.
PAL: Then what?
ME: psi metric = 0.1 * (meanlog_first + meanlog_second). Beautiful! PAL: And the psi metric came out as 0.1806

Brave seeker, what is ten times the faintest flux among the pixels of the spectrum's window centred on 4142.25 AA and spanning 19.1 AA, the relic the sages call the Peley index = 63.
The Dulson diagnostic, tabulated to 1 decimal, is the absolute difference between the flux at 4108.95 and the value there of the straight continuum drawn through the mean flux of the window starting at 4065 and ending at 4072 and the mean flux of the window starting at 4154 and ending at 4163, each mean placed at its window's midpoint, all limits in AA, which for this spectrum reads 0.4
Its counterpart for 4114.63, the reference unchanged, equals 1.2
